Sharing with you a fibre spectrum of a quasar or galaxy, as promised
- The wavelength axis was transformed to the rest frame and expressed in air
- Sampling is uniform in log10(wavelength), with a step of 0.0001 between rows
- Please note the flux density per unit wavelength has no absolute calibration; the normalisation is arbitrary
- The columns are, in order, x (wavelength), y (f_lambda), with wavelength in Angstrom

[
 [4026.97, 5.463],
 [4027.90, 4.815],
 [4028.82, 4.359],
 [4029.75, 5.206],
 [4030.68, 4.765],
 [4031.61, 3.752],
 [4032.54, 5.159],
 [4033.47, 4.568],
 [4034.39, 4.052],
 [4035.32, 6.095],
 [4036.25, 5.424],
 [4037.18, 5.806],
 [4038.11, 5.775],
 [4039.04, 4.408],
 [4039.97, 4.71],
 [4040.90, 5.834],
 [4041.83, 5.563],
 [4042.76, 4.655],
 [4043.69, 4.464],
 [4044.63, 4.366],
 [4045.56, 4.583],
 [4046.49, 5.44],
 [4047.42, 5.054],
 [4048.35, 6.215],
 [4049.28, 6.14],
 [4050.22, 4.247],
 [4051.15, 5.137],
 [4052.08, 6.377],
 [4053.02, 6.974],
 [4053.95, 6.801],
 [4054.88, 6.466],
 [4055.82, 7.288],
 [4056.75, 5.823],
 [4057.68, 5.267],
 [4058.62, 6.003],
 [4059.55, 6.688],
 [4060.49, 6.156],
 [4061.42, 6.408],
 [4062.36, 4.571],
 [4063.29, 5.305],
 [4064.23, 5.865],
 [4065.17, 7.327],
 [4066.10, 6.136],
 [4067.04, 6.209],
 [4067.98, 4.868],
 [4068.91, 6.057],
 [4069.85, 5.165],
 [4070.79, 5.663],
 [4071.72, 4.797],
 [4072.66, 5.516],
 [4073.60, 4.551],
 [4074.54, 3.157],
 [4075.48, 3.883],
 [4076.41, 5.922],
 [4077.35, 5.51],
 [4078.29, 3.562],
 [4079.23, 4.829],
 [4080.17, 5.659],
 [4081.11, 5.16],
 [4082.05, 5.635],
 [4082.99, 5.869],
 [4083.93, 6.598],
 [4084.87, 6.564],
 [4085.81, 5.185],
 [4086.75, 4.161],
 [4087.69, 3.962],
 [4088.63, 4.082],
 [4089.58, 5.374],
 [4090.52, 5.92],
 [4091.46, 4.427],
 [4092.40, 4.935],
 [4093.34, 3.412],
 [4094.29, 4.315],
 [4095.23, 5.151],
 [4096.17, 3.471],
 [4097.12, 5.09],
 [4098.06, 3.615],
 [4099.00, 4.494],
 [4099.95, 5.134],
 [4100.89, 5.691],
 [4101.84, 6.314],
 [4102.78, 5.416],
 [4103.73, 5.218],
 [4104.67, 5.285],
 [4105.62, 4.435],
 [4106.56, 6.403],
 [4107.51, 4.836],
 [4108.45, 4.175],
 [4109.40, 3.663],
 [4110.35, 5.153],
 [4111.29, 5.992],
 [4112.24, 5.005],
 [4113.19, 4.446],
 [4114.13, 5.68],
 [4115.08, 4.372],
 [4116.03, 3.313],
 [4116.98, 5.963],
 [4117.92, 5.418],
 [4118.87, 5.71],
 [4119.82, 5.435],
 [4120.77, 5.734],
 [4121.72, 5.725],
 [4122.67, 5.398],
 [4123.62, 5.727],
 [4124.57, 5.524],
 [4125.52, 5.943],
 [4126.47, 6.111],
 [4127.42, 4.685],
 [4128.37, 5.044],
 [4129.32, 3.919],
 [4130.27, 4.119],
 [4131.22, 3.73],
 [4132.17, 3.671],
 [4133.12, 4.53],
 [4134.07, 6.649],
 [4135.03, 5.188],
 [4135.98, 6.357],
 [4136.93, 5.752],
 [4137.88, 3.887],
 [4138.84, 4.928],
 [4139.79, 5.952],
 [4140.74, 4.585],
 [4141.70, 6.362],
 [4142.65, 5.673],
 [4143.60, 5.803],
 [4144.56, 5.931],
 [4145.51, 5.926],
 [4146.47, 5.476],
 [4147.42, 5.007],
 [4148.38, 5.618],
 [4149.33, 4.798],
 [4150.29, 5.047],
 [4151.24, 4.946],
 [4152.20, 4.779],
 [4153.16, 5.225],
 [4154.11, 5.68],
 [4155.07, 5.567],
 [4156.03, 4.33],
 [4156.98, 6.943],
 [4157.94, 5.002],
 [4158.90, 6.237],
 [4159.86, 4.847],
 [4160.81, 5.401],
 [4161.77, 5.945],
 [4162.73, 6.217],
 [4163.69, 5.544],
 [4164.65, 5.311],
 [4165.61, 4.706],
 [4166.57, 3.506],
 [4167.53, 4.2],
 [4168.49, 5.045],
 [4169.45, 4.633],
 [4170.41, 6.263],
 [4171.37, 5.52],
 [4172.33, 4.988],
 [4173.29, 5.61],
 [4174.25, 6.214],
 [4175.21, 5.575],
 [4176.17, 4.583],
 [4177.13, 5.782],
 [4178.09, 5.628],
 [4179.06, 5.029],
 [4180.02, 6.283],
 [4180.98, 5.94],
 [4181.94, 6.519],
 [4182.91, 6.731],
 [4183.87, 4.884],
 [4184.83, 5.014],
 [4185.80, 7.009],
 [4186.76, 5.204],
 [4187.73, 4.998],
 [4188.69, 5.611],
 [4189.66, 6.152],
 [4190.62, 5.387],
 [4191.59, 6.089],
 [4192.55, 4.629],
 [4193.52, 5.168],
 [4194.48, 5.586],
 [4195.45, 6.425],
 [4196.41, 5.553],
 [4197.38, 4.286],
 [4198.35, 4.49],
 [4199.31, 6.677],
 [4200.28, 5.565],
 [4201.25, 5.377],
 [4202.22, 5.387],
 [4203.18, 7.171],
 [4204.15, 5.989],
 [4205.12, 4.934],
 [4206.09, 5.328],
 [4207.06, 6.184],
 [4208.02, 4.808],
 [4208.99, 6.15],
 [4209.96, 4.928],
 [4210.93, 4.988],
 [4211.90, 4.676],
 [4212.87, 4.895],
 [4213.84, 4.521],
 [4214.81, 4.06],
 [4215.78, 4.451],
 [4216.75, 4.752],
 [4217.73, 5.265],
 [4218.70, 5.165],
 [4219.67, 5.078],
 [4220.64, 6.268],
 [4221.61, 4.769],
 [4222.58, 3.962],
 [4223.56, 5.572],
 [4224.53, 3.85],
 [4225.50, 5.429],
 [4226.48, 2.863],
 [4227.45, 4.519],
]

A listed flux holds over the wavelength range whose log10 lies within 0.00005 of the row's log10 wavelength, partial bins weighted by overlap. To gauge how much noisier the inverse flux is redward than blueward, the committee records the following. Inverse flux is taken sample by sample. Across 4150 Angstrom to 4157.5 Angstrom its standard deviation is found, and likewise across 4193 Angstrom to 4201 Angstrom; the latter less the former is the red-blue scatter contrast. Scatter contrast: 0.003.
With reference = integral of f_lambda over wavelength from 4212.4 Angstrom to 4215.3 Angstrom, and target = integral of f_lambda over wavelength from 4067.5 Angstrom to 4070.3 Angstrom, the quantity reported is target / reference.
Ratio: 1.15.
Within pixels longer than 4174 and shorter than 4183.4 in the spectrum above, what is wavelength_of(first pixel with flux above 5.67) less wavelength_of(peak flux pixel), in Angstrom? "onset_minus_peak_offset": -8.7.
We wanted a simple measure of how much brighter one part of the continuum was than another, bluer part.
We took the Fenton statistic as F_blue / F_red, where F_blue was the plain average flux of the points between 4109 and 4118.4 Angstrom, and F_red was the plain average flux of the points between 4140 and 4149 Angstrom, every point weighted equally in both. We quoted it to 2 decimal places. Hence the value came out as 0.88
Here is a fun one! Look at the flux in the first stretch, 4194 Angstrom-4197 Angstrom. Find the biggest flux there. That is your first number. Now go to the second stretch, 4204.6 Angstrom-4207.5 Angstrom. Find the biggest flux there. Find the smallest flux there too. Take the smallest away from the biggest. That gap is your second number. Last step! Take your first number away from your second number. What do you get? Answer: -5.2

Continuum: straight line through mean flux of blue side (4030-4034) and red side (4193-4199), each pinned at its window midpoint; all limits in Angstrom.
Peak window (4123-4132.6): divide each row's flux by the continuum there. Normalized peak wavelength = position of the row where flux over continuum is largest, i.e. 4126.47 Angstrom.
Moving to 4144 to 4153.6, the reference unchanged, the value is 4144.56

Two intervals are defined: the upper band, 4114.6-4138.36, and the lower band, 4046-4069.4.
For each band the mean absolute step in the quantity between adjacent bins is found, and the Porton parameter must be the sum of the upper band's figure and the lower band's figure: 1.60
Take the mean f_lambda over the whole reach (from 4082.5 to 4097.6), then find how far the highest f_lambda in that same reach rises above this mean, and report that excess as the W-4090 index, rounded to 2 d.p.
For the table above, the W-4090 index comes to 1.69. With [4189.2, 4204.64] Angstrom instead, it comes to 1.55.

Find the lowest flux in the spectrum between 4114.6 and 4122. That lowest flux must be 3.313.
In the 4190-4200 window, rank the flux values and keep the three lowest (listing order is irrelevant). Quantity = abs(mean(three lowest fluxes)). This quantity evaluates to 4.5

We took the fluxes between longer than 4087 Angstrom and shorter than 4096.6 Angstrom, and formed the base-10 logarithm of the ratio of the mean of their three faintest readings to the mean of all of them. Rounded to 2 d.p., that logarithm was -0.10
